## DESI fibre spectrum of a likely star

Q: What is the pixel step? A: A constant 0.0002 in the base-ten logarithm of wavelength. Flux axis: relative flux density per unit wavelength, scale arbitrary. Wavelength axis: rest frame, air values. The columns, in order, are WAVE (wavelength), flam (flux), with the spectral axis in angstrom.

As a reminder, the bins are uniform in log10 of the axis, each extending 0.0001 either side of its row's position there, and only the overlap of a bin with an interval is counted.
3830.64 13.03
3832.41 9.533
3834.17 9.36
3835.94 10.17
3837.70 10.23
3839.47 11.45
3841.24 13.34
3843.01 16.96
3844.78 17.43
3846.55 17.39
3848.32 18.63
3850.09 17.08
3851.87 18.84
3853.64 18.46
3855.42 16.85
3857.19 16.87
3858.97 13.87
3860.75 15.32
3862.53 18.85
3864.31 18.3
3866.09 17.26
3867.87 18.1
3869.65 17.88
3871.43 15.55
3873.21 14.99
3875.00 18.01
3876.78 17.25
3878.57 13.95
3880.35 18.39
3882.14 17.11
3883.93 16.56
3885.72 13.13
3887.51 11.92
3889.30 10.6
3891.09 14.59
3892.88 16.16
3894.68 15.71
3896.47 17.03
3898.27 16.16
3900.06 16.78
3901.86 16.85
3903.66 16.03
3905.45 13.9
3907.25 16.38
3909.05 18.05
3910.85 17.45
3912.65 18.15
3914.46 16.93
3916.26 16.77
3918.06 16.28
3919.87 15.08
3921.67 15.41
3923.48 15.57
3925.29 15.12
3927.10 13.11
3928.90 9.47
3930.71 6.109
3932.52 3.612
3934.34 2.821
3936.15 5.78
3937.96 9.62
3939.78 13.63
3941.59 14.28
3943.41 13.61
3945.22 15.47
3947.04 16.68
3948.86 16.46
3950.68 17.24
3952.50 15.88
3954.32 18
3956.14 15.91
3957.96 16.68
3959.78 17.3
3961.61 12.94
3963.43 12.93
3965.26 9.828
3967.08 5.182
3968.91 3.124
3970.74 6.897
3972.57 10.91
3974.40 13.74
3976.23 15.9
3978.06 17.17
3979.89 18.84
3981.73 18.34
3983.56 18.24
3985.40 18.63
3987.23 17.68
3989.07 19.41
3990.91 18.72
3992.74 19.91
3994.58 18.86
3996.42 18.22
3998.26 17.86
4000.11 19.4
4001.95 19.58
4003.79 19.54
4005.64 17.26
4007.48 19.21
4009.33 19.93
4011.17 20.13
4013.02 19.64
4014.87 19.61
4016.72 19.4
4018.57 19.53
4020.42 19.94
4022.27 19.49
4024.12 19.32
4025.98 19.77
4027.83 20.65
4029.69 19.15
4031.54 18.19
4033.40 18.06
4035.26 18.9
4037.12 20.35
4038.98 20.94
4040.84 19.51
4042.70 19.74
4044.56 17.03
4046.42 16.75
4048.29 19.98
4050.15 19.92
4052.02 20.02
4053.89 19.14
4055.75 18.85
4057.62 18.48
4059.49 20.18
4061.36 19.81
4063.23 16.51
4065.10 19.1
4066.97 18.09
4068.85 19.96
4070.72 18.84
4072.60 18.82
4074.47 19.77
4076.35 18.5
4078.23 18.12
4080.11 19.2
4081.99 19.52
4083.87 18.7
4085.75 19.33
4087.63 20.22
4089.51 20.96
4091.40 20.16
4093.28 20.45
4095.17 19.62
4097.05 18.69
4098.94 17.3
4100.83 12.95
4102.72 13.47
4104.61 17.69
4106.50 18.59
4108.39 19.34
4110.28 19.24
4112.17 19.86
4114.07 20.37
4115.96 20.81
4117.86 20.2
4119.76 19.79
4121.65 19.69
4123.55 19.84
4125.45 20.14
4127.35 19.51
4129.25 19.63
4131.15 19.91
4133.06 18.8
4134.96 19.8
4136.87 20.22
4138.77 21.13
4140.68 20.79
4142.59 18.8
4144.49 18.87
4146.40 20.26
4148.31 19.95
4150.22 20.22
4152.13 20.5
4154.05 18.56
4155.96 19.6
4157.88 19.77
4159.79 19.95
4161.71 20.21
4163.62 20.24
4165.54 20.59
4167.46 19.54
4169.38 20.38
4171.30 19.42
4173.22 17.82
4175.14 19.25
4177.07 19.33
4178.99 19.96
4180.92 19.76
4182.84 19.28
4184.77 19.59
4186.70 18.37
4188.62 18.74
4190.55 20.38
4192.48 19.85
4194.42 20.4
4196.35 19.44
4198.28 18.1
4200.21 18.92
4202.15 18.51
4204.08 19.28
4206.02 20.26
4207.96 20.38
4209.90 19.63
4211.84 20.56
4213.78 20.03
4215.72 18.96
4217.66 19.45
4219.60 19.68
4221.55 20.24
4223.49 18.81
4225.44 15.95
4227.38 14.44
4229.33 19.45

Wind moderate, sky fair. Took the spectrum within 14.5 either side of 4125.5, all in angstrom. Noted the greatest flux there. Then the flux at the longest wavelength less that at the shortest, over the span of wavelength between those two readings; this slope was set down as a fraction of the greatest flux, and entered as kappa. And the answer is 0.0023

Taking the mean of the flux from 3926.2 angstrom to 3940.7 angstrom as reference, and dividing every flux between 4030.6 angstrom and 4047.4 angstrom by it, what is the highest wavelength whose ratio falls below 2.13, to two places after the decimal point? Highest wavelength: 4046.42 angstrom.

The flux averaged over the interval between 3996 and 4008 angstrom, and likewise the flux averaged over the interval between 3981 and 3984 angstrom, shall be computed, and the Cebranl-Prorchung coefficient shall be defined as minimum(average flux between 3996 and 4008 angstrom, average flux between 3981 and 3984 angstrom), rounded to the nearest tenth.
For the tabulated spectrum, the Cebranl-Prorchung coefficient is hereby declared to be 18.3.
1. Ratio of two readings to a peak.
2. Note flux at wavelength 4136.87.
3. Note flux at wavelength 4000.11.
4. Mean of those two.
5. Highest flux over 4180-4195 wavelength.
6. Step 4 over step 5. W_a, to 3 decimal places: 0.971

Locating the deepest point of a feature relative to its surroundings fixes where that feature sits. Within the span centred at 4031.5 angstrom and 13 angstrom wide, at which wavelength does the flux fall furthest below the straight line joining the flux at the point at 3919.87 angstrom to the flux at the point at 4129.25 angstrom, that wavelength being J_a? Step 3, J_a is 4033.40 angstrom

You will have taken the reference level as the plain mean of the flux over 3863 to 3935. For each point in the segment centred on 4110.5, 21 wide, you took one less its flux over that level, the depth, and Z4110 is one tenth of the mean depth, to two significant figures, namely -0.023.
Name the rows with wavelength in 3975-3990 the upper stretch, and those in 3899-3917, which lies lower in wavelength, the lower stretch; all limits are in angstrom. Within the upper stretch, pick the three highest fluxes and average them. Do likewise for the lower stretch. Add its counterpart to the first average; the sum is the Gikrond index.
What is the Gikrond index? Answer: 36.8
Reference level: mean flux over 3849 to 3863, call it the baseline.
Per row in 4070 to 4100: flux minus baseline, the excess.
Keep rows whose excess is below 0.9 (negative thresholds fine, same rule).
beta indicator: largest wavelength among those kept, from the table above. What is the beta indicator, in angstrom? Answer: 4098.94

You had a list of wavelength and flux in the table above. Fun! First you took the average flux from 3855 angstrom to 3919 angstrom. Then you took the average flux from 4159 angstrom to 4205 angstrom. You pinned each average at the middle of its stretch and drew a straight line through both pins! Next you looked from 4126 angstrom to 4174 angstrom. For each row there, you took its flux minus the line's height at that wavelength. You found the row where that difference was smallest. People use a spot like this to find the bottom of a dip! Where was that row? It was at 4173.22 angstrom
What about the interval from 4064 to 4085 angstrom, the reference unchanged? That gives 4078.23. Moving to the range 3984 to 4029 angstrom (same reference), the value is 4005.64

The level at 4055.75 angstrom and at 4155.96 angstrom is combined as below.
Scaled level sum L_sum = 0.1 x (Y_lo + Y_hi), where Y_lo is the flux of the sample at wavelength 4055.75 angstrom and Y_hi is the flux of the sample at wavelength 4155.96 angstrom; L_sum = 3.8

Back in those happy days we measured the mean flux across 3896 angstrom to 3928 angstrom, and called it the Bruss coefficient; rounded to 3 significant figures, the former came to 16.2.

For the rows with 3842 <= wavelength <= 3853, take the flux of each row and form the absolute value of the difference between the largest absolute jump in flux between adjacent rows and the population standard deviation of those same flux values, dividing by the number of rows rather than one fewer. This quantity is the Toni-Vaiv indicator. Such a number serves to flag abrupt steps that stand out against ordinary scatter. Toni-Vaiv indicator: 1.02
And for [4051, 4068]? 2.23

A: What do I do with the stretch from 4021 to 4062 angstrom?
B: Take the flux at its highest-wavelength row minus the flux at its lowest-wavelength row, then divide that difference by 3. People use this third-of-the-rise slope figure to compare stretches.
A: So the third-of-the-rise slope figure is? 0.1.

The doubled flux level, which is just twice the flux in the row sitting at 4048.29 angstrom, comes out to 40.0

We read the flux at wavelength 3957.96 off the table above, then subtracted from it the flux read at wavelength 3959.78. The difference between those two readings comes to -1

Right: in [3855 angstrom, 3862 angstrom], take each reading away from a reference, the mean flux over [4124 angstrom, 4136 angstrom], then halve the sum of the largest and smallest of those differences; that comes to 4.3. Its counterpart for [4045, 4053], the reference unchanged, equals 1.2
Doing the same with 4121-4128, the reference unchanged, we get -0.2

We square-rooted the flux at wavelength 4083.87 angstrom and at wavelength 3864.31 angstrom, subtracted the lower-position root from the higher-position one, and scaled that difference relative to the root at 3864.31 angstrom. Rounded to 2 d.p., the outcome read 0.01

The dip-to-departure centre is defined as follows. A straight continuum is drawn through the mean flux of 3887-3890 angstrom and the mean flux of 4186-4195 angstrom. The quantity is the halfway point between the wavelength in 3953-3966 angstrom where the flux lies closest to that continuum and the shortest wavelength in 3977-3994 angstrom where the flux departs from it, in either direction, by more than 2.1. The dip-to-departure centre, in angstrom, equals 3969.8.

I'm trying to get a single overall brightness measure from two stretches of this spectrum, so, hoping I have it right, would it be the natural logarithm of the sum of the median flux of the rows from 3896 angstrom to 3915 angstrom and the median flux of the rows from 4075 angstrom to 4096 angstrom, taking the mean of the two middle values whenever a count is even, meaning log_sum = 3.59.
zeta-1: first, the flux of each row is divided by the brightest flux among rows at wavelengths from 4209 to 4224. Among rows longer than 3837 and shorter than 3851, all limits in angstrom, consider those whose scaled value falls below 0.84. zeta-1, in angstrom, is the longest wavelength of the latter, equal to 3850.09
